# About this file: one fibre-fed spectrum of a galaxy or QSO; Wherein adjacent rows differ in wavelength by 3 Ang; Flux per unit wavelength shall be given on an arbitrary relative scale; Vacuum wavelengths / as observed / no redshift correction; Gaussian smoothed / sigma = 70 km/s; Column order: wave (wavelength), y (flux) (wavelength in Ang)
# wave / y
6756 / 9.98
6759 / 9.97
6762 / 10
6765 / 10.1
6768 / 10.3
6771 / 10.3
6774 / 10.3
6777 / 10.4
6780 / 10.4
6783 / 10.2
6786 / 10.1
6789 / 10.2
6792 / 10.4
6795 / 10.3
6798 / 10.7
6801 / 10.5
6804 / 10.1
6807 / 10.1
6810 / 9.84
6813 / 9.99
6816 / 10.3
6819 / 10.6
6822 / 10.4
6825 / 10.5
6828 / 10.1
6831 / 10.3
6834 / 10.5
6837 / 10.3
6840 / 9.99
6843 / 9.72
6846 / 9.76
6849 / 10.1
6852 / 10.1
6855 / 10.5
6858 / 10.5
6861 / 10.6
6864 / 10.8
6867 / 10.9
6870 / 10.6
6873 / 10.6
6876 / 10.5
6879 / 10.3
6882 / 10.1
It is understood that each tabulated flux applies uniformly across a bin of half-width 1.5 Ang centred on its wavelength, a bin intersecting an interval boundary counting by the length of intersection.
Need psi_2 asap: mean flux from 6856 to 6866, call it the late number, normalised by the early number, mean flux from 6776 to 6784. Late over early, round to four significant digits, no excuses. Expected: 1.029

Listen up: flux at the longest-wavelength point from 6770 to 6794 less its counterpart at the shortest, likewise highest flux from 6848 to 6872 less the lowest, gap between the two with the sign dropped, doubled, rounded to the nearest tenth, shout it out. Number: 1.4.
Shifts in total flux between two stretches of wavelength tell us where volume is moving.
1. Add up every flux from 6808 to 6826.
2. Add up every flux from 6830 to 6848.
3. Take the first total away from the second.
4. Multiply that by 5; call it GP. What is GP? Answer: -5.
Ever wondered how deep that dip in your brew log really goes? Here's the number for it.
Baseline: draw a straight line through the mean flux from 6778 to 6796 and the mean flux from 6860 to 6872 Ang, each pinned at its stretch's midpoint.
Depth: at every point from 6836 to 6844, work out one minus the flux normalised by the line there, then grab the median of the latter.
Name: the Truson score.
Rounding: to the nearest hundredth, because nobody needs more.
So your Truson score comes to 0.06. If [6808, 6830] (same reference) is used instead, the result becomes 0.01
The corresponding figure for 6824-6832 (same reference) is 0.02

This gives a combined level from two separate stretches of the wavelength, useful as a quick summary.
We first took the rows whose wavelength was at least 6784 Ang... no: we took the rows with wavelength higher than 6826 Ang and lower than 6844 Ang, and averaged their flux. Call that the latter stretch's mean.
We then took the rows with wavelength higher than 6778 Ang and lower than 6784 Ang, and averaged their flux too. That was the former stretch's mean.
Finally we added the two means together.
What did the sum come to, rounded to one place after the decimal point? 20.5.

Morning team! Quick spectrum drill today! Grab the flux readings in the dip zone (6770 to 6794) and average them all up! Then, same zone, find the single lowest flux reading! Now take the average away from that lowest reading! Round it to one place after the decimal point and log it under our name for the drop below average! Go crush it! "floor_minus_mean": -0.2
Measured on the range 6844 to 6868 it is -0.6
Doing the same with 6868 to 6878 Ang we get -0.1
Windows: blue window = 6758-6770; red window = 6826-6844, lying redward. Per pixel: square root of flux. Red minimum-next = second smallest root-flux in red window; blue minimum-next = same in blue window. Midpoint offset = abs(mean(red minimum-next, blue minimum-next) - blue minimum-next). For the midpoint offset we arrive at 0.001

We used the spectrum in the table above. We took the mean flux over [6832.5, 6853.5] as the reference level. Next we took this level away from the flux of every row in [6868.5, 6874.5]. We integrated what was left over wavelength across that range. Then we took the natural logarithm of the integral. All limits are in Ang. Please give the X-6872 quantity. 1.16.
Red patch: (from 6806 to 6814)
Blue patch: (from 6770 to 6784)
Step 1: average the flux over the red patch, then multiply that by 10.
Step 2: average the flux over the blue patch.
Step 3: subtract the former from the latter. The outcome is -89.4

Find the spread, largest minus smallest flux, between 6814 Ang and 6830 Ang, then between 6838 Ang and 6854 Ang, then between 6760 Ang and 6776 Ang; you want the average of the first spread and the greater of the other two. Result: 0.44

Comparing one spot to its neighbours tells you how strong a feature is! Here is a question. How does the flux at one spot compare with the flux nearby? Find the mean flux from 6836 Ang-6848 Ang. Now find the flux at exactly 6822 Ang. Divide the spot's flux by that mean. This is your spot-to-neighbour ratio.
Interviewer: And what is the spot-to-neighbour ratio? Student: 1.05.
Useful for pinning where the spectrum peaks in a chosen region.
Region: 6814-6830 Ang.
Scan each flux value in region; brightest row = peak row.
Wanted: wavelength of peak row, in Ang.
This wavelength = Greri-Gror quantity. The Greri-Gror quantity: 6819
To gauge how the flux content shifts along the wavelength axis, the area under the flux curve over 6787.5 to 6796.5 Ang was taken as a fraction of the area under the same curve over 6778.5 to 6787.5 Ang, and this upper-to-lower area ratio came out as 1.01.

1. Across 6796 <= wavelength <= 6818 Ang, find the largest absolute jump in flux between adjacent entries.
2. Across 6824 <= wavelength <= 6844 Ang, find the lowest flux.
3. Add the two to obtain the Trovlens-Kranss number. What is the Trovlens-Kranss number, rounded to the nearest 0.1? 10.1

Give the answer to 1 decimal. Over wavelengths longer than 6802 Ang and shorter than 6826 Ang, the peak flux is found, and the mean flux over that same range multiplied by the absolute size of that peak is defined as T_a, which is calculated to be 108.4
